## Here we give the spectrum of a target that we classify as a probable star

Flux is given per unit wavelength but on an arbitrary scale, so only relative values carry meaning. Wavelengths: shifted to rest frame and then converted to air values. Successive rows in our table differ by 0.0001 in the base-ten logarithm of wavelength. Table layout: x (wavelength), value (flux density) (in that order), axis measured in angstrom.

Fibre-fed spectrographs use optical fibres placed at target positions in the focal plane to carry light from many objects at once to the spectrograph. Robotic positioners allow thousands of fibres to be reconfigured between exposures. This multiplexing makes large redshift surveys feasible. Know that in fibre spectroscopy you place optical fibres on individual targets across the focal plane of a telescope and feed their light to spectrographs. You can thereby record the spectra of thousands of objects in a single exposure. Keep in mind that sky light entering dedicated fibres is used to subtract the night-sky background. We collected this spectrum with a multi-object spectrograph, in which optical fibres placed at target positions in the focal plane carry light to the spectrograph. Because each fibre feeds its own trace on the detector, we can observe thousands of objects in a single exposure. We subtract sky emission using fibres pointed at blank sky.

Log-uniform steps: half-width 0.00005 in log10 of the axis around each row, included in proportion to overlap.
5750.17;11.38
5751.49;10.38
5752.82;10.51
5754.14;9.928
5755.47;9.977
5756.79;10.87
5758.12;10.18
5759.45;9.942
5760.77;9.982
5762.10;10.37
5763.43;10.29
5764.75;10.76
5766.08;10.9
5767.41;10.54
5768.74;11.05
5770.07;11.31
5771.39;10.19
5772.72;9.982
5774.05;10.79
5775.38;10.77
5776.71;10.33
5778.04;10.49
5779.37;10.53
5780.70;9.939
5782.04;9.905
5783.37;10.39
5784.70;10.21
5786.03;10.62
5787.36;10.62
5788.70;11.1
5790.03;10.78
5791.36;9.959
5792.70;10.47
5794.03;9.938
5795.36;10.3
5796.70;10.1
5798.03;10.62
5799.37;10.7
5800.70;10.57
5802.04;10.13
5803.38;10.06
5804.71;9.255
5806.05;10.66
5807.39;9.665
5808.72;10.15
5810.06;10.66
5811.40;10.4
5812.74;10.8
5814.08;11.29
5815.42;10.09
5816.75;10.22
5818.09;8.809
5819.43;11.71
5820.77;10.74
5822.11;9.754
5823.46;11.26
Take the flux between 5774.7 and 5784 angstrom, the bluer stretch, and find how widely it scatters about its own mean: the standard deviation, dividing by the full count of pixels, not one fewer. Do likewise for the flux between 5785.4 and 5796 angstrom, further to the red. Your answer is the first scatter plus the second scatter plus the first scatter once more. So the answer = 0.96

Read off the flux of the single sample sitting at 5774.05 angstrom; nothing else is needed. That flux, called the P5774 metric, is 10.79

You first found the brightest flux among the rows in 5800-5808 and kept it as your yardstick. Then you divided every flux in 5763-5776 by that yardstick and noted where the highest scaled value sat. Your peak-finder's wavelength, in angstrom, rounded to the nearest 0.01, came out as 5770.07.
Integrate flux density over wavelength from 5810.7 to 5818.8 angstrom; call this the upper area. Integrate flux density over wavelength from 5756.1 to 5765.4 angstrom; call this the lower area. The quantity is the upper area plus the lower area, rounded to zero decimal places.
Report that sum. 179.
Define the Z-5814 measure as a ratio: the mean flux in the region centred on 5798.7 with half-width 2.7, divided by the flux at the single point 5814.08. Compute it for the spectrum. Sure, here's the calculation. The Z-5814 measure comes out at 0.93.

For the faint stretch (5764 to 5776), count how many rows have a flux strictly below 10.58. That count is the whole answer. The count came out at 3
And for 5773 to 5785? 7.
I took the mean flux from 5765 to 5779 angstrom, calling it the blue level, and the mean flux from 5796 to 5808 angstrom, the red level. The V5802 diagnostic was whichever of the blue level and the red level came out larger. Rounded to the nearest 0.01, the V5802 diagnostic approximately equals 10.64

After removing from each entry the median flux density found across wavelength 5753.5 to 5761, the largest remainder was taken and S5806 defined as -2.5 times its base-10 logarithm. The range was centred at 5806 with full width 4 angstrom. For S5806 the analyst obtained 0.42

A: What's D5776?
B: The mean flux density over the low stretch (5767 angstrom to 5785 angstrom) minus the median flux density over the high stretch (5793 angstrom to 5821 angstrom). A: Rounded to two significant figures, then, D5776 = 0.16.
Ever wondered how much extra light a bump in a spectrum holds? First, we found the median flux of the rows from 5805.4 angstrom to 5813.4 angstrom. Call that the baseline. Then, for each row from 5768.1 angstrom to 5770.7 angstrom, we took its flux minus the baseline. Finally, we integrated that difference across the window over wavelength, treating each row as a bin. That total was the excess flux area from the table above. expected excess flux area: 1.7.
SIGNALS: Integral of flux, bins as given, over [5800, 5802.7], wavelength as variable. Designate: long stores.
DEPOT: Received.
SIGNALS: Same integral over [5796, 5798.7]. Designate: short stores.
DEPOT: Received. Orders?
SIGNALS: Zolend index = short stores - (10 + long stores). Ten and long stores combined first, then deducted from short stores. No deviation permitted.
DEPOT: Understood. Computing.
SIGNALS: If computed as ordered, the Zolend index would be -10.0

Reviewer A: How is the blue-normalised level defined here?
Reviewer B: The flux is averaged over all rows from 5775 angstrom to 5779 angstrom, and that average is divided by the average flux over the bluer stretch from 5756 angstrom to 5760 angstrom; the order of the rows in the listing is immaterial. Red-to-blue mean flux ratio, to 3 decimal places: 1.019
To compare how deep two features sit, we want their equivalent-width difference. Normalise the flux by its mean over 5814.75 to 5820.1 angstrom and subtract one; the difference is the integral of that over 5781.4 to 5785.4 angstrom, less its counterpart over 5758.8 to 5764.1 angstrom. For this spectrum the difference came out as 0.02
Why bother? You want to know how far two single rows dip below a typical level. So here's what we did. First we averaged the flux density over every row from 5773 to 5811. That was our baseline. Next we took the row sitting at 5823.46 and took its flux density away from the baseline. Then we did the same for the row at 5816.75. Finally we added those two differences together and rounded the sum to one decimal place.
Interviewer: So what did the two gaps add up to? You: -0.8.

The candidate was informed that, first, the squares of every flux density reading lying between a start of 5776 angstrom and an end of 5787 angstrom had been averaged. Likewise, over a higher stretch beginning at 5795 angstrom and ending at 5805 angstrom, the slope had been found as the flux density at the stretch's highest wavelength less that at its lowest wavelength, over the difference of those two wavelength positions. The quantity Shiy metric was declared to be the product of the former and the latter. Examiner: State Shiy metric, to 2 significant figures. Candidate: -12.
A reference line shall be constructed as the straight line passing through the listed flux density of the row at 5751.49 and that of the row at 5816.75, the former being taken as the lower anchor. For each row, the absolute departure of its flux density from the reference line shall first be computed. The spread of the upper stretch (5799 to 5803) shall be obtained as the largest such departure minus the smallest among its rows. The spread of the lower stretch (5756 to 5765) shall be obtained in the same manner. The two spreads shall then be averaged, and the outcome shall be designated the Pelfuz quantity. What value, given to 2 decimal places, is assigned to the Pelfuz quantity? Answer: 0.40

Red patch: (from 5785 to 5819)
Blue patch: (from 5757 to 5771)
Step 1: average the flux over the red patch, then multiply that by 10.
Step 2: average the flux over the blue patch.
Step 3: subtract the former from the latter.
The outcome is -92.7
